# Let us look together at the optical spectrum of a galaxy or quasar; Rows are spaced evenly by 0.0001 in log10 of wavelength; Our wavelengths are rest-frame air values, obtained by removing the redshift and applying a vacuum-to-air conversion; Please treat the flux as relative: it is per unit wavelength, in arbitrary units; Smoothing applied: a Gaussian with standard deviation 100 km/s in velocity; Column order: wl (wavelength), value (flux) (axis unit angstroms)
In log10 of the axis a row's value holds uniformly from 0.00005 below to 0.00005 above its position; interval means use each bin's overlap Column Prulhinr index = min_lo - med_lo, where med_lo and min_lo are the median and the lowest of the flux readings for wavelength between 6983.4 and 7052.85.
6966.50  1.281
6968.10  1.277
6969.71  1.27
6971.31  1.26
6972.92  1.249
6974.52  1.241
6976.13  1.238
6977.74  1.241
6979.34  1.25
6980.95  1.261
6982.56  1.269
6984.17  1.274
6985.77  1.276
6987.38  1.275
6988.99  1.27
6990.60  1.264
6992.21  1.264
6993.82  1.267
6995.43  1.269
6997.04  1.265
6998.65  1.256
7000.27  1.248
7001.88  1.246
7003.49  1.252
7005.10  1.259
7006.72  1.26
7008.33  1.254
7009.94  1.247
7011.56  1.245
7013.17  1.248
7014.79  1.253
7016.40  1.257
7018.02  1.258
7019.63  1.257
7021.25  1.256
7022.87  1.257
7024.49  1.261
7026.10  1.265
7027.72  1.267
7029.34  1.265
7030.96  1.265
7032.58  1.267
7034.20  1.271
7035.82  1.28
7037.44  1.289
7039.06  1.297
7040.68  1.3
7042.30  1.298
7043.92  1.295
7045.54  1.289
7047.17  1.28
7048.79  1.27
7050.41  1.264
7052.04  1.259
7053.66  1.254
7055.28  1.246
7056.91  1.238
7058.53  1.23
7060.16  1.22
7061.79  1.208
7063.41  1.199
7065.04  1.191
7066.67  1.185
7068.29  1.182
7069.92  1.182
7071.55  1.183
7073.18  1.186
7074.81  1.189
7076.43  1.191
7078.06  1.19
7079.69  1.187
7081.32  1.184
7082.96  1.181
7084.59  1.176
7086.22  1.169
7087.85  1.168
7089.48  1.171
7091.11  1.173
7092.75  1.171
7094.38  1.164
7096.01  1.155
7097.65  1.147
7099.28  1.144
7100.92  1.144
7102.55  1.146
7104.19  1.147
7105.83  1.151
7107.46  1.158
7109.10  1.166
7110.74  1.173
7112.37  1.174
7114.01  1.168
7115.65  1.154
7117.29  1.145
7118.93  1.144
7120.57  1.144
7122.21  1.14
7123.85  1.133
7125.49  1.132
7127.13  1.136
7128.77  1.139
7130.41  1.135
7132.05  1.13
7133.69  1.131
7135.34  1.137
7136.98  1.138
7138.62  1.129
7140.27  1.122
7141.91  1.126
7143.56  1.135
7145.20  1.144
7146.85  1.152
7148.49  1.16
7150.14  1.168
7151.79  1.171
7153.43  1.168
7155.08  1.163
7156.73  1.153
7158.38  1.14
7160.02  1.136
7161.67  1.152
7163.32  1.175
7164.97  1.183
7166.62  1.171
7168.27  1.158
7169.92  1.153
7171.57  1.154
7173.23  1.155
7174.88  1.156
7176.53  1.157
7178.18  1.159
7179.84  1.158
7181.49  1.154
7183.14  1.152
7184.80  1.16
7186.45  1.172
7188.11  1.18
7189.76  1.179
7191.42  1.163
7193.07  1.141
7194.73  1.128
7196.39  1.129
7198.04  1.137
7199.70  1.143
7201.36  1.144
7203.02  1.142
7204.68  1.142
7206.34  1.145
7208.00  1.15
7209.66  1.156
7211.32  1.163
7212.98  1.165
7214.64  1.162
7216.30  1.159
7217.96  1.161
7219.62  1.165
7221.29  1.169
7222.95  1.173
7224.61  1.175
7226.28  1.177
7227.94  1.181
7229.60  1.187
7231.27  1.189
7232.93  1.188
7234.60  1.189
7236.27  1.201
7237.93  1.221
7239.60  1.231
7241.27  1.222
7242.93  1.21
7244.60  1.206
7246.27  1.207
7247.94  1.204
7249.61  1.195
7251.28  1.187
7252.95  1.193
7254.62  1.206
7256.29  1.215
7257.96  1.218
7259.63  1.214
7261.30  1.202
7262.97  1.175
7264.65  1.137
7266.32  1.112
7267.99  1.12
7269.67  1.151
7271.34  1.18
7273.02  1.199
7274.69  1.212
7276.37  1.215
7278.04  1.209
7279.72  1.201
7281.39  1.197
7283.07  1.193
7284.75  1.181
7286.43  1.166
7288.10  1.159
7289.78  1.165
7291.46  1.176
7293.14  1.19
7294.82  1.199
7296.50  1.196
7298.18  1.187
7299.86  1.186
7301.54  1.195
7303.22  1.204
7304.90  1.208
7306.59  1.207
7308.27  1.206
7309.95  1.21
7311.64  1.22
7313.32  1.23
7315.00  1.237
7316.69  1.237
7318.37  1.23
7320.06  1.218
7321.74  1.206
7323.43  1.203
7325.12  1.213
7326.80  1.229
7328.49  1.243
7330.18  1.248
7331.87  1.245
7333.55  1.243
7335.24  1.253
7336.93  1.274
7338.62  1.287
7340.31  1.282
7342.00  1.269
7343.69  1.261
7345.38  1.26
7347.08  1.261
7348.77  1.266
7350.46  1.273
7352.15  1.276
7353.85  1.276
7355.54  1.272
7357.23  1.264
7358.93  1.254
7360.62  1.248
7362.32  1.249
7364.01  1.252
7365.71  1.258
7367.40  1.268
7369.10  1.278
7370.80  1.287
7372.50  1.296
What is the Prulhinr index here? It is -0.020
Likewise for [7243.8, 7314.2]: -0.086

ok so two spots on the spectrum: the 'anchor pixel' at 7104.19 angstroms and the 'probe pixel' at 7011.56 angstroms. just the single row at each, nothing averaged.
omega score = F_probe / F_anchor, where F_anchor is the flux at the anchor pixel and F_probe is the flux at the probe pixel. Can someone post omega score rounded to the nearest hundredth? 1.09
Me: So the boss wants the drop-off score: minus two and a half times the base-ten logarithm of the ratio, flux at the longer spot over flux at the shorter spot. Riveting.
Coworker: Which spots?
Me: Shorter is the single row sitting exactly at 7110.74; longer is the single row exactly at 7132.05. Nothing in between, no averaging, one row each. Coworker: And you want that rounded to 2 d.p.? 0.04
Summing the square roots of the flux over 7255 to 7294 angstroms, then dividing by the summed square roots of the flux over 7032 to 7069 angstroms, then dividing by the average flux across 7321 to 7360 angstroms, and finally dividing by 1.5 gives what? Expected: 0.516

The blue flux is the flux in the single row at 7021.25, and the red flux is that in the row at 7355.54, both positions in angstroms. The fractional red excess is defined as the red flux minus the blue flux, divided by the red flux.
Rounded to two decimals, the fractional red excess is 0.01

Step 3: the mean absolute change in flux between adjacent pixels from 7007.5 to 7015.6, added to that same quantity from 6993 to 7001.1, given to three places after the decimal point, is 0.010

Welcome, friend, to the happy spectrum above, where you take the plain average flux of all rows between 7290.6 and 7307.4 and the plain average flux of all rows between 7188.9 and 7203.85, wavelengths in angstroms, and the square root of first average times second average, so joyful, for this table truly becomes 1.17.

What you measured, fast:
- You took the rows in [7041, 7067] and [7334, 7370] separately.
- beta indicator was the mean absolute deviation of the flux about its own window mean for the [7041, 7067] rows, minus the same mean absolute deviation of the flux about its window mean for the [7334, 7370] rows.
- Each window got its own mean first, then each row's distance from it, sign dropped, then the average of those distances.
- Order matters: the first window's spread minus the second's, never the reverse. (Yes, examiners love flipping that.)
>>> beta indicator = 0.022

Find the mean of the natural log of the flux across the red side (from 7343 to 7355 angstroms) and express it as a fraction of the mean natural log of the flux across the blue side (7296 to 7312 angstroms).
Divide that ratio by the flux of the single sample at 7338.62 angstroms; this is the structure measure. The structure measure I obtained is 1.00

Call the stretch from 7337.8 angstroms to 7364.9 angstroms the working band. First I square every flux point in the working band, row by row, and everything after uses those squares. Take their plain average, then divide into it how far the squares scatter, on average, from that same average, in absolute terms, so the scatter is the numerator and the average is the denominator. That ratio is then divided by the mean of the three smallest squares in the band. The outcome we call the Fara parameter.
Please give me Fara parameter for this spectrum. 0.010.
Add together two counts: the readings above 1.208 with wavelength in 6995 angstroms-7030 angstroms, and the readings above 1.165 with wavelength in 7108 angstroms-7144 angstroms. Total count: 26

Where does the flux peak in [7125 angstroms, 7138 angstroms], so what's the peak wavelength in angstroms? 7128.77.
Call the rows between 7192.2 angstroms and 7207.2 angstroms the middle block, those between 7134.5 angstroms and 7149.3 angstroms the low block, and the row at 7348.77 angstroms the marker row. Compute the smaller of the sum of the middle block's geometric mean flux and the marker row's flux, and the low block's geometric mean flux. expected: 1.138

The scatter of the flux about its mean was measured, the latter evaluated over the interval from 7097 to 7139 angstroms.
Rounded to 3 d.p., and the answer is 0.013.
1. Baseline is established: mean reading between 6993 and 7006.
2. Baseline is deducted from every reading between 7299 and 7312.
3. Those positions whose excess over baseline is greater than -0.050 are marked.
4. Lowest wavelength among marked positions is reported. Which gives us 7304.90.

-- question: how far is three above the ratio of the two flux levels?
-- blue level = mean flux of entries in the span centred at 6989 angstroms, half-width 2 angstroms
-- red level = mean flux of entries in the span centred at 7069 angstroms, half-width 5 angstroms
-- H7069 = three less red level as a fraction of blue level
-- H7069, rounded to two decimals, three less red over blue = 2.07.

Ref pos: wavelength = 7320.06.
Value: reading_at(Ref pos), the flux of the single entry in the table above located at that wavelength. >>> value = 1.218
